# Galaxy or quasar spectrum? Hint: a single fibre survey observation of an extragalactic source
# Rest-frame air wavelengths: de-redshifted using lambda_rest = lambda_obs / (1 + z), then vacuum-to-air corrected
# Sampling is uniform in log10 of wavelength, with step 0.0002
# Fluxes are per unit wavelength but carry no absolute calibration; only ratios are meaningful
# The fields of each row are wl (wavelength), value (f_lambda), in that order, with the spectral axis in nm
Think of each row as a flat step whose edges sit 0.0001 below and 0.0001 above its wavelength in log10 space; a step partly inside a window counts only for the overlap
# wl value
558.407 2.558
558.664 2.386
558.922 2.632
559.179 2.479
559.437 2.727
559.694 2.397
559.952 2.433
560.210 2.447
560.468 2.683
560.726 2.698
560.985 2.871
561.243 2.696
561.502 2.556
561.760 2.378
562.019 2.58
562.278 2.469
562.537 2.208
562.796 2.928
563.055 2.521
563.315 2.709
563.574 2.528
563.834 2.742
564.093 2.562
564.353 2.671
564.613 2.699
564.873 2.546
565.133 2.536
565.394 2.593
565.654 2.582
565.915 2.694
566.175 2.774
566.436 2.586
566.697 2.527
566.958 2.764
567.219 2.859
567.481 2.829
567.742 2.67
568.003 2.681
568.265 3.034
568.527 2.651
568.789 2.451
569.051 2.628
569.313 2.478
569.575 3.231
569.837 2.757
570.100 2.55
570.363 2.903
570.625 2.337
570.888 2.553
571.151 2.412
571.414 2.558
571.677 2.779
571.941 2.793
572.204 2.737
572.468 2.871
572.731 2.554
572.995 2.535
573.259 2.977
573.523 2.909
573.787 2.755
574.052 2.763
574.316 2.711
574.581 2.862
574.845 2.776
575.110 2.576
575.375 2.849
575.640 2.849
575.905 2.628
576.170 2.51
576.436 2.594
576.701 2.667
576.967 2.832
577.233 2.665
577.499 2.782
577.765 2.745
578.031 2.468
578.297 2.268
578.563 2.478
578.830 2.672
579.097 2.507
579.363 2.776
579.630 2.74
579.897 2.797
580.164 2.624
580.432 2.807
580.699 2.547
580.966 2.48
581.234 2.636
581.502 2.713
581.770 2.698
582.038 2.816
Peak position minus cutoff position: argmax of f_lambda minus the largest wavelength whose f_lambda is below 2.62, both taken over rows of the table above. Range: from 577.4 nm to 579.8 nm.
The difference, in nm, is -1.60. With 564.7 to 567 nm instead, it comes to -0.52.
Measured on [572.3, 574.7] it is 0.26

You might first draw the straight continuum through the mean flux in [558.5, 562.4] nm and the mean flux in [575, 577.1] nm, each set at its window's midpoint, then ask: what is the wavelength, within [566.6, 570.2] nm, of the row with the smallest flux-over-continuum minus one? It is 568.789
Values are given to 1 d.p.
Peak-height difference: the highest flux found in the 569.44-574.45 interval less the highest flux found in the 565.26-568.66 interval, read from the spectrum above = 0.2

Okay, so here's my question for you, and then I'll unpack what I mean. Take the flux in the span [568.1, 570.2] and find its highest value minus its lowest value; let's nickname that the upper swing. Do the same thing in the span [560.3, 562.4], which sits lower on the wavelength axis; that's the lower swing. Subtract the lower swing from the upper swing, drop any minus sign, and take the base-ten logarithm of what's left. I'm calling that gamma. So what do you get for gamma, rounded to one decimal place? -0.5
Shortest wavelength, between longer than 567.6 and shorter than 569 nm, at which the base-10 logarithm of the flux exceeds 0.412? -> 567.742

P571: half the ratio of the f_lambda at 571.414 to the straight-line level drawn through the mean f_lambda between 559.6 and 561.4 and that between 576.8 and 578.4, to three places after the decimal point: 0.488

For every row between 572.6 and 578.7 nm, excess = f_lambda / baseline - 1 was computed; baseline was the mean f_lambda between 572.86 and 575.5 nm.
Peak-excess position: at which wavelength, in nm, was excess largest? 573.259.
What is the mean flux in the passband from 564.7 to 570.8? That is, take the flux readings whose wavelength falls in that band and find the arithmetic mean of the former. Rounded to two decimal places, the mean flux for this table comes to 2.68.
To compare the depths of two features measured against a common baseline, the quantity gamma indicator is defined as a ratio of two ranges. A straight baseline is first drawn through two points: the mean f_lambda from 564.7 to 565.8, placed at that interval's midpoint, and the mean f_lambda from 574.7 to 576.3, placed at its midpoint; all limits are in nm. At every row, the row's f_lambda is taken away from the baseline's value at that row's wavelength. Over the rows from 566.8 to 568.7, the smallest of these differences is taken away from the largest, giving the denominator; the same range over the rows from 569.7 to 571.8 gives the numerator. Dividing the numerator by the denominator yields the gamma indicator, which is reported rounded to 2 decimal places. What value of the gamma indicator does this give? 1.47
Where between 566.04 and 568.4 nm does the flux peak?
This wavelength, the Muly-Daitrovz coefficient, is 568.265 nm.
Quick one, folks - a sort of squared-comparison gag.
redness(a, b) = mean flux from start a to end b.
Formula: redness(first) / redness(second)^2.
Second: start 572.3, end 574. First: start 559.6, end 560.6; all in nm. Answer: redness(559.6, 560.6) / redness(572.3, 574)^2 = 0.33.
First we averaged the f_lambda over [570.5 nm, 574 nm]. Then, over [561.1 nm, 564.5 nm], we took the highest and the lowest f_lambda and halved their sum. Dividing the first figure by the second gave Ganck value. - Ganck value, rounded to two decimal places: 1.04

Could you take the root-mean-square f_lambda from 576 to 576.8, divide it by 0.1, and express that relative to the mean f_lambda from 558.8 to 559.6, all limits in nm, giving 9.9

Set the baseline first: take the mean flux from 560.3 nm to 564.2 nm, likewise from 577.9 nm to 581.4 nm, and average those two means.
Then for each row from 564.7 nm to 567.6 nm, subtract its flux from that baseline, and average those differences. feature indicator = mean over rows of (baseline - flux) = -0.058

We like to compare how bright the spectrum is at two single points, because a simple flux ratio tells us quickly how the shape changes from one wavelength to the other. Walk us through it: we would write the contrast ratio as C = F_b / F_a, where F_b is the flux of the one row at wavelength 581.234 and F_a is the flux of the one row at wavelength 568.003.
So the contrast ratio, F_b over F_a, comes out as 0.98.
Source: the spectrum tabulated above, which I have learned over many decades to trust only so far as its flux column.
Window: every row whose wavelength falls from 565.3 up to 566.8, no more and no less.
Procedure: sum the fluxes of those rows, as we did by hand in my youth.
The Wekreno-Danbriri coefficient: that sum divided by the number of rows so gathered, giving 2.63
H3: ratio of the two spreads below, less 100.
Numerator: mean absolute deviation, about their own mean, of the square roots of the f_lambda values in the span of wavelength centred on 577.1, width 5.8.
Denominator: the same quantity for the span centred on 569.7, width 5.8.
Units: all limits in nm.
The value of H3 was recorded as -99.2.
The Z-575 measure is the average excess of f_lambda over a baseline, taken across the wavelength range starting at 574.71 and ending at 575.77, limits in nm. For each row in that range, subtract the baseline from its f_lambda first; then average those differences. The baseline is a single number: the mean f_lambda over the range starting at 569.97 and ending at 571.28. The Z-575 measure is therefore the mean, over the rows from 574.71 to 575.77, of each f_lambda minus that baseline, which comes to 0.21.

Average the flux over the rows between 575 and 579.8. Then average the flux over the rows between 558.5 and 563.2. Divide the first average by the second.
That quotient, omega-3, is 1.03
